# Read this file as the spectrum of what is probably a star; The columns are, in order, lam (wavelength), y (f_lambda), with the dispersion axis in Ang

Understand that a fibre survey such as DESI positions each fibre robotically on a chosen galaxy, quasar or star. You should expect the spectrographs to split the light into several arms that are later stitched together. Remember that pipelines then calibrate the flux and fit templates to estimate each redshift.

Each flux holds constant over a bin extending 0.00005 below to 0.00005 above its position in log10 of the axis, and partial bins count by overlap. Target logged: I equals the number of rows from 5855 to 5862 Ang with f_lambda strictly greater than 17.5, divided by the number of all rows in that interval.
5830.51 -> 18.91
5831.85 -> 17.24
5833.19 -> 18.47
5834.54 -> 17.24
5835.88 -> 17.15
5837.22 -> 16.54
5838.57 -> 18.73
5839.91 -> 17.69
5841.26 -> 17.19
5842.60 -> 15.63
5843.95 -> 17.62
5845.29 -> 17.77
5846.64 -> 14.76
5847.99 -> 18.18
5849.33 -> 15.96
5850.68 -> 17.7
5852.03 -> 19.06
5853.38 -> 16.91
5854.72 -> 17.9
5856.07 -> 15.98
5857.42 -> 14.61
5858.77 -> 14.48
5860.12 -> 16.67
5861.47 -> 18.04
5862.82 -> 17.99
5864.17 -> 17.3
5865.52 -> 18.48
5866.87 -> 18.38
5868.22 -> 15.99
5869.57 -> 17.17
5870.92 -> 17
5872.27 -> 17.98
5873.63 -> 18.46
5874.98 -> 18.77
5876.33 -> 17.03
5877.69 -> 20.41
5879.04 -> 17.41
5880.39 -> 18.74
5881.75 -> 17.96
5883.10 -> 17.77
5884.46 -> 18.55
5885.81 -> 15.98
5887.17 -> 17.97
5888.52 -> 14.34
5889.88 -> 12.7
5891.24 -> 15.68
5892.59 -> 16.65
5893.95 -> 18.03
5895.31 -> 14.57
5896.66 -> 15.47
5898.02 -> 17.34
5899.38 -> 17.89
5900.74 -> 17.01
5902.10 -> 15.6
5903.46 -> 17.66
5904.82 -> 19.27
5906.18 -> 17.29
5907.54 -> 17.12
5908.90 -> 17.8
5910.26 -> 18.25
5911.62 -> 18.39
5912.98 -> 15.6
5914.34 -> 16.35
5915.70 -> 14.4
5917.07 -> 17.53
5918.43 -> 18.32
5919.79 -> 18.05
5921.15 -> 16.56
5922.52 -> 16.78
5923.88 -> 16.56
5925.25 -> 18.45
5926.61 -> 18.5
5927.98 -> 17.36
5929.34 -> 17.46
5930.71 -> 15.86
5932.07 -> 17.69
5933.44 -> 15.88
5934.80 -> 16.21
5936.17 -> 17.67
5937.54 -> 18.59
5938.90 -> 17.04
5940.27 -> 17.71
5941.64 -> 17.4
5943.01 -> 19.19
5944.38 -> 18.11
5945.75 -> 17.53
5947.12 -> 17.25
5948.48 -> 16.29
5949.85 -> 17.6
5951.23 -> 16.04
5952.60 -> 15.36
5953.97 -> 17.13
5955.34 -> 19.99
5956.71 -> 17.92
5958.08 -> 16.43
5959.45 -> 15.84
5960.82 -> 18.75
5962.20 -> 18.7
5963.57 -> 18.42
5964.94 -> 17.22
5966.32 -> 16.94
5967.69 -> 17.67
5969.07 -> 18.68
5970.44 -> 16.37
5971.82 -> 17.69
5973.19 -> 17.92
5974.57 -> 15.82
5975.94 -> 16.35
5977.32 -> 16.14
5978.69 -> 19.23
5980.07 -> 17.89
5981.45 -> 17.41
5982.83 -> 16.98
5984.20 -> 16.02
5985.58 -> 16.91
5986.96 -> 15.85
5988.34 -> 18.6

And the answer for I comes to 0.2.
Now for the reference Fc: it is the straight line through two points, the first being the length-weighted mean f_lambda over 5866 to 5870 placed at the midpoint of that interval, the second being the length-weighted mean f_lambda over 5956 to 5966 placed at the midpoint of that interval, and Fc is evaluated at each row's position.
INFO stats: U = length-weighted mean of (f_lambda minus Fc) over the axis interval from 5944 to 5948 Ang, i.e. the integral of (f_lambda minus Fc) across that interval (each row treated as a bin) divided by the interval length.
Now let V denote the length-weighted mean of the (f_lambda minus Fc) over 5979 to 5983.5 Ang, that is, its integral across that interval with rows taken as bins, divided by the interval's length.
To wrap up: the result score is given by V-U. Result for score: -0.1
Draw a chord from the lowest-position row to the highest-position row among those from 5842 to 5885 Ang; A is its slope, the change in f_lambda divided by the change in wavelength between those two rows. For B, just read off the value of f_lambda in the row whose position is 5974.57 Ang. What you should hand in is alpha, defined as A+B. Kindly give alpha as 15.9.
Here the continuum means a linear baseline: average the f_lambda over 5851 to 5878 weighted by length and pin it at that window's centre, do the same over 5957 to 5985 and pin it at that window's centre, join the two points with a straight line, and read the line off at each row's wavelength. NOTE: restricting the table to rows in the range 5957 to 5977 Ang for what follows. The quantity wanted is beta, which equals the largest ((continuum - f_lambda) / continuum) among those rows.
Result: 0.09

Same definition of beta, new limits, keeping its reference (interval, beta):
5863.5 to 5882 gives 0.08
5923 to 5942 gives 0.09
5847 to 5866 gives 0.17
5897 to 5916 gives 0.17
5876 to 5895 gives 0.27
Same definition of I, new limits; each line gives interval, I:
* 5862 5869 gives 0.6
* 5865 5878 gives 0.6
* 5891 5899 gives 0.2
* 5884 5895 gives 0.4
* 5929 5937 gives 0.3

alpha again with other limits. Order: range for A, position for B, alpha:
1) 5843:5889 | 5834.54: 17.2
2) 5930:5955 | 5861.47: 18.1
